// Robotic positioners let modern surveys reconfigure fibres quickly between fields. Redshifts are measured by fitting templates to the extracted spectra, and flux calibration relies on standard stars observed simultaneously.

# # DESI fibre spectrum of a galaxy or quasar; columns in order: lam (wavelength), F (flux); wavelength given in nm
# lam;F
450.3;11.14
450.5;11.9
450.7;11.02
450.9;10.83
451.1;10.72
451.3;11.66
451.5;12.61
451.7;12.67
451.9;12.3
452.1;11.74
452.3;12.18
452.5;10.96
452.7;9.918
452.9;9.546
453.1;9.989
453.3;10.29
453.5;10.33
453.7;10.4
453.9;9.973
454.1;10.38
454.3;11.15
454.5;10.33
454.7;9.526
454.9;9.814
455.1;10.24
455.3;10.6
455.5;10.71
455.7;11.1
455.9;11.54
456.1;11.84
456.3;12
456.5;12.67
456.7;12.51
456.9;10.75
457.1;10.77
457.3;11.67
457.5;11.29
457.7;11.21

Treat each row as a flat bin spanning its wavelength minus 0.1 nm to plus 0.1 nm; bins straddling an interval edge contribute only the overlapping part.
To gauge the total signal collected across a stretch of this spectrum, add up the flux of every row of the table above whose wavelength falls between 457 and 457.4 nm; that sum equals 22.4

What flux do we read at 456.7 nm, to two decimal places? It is 12.51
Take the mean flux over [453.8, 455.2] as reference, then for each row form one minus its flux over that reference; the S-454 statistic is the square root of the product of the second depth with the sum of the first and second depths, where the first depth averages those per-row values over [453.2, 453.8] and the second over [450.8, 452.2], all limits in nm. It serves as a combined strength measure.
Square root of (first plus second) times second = 0.16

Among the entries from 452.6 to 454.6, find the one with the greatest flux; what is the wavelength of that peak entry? 454.3 nm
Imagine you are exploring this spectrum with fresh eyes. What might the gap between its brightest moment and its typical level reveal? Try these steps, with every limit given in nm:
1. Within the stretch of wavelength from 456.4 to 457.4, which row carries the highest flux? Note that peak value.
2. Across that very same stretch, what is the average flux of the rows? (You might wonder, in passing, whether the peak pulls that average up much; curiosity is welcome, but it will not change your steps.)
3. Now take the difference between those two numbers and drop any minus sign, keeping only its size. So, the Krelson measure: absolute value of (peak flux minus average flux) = 1.0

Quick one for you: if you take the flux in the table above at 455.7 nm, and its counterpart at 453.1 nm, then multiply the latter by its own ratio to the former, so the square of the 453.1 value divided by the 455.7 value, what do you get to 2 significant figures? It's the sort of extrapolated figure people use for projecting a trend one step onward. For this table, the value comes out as 9.0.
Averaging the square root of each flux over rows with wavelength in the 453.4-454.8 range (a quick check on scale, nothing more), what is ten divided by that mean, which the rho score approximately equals 3.12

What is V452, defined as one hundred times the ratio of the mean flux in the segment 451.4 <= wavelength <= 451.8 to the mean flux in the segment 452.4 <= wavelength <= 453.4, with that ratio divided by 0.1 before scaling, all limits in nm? 1246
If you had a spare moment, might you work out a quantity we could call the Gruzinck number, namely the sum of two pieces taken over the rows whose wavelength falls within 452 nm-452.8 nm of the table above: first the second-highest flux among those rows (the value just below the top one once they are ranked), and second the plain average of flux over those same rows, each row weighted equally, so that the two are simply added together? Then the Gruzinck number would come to 22.9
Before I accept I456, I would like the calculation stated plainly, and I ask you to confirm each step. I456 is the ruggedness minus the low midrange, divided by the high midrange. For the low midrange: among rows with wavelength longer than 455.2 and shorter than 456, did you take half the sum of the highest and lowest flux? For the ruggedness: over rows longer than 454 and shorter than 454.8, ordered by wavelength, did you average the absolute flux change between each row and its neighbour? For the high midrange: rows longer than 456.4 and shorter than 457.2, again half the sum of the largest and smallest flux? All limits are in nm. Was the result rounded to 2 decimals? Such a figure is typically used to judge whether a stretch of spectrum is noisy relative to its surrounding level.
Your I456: -0.88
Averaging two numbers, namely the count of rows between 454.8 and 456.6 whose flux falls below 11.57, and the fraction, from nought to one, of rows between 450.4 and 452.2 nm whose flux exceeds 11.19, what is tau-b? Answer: 3.3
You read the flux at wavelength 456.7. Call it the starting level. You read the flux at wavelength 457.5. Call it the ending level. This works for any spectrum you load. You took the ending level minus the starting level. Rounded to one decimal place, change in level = -1.2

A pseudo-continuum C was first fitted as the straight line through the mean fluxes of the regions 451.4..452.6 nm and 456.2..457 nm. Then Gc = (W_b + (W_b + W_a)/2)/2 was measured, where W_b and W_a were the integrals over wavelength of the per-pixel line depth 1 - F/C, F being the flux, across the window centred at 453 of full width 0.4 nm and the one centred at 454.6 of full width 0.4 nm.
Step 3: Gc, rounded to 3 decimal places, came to 0.074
